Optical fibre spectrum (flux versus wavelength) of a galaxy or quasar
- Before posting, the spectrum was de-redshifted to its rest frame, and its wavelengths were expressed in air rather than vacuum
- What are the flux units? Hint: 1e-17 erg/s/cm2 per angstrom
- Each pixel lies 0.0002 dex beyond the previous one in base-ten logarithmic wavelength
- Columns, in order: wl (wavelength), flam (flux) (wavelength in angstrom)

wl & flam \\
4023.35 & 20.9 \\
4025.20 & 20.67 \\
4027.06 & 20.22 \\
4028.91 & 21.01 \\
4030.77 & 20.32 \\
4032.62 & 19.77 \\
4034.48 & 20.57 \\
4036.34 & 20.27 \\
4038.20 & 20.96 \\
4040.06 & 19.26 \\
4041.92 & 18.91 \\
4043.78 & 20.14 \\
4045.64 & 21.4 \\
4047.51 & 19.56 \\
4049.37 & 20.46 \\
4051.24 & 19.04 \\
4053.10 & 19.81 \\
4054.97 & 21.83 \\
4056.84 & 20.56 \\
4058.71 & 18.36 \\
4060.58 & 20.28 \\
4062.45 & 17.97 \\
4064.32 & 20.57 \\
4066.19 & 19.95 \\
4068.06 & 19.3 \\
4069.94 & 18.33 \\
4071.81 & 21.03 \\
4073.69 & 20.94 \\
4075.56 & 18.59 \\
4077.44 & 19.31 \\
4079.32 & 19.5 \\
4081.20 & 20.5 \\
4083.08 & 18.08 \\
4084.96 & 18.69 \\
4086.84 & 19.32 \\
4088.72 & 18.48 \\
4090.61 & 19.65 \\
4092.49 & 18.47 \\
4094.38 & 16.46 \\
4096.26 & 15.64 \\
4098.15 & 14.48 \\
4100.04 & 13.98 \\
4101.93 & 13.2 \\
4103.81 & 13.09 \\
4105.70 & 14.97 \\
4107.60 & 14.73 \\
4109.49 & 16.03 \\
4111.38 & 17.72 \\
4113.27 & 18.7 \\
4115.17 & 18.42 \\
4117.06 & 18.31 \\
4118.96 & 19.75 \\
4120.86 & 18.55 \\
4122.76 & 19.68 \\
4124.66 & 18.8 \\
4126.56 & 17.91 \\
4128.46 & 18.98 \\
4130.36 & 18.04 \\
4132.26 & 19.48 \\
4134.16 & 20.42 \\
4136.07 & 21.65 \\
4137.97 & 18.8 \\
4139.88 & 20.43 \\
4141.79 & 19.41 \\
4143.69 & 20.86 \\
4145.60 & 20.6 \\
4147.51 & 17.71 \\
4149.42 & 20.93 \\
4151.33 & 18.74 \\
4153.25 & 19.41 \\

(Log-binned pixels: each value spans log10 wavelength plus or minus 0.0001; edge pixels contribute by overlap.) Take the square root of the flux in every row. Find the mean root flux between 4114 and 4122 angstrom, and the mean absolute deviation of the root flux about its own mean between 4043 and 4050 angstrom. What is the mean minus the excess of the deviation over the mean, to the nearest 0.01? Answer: 8.60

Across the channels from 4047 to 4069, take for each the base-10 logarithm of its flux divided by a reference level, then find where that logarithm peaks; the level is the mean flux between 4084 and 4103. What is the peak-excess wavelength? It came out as 4054.97 angstrom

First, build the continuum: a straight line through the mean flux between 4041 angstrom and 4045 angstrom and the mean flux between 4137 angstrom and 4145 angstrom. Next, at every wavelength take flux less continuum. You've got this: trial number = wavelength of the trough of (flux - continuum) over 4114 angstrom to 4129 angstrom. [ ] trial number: 4126.56 angstrom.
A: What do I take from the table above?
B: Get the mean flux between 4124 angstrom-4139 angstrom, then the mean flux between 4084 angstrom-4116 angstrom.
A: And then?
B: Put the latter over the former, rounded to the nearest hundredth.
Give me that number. 0.86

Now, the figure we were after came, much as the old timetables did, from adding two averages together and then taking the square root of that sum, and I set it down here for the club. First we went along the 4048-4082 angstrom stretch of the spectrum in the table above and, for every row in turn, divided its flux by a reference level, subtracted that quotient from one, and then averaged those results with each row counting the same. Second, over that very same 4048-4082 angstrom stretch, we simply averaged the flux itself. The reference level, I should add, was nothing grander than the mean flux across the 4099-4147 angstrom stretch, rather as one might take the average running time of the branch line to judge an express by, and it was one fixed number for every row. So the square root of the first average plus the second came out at 4.44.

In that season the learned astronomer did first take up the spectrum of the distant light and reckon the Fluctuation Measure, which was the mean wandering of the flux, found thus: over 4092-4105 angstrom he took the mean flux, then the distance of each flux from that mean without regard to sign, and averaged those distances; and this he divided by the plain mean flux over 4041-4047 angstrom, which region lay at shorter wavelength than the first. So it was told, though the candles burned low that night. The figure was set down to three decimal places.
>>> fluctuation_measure 0.077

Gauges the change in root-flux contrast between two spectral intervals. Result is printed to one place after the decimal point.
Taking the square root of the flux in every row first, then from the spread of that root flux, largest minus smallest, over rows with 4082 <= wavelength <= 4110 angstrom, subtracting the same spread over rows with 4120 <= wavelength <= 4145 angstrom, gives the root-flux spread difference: 0.4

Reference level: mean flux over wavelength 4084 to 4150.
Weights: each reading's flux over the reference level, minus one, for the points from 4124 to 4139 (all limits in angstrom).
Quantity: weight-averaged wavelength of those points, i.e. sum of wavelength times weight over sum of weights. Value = 4133.7 angstrom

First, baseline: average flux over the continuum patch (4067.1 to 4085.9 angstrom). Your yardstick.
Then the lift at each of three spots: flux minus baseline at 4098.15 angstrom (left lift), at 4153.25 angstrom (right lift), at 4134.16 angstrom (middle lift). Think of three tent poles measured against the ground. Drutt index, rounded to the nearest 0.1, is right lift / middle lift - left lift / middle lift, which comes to 5.0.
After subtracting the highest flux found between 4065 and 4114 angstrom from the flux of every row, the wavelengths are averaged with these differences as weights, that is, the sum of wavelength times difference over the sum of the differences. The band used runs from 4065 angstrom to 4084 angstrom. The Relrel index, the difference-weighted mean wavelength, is 4075.3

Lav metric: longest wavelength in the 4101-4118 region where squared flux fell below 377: 4117.06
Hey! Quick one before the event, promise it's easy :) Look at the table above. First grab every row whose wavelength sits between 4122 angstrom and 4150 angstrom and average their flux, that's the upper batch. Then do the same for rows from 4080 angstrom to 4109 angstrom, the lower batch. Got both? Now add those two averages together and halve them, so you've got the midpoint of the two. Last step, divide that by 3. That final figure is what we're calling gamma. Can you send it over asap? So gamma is 6.04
